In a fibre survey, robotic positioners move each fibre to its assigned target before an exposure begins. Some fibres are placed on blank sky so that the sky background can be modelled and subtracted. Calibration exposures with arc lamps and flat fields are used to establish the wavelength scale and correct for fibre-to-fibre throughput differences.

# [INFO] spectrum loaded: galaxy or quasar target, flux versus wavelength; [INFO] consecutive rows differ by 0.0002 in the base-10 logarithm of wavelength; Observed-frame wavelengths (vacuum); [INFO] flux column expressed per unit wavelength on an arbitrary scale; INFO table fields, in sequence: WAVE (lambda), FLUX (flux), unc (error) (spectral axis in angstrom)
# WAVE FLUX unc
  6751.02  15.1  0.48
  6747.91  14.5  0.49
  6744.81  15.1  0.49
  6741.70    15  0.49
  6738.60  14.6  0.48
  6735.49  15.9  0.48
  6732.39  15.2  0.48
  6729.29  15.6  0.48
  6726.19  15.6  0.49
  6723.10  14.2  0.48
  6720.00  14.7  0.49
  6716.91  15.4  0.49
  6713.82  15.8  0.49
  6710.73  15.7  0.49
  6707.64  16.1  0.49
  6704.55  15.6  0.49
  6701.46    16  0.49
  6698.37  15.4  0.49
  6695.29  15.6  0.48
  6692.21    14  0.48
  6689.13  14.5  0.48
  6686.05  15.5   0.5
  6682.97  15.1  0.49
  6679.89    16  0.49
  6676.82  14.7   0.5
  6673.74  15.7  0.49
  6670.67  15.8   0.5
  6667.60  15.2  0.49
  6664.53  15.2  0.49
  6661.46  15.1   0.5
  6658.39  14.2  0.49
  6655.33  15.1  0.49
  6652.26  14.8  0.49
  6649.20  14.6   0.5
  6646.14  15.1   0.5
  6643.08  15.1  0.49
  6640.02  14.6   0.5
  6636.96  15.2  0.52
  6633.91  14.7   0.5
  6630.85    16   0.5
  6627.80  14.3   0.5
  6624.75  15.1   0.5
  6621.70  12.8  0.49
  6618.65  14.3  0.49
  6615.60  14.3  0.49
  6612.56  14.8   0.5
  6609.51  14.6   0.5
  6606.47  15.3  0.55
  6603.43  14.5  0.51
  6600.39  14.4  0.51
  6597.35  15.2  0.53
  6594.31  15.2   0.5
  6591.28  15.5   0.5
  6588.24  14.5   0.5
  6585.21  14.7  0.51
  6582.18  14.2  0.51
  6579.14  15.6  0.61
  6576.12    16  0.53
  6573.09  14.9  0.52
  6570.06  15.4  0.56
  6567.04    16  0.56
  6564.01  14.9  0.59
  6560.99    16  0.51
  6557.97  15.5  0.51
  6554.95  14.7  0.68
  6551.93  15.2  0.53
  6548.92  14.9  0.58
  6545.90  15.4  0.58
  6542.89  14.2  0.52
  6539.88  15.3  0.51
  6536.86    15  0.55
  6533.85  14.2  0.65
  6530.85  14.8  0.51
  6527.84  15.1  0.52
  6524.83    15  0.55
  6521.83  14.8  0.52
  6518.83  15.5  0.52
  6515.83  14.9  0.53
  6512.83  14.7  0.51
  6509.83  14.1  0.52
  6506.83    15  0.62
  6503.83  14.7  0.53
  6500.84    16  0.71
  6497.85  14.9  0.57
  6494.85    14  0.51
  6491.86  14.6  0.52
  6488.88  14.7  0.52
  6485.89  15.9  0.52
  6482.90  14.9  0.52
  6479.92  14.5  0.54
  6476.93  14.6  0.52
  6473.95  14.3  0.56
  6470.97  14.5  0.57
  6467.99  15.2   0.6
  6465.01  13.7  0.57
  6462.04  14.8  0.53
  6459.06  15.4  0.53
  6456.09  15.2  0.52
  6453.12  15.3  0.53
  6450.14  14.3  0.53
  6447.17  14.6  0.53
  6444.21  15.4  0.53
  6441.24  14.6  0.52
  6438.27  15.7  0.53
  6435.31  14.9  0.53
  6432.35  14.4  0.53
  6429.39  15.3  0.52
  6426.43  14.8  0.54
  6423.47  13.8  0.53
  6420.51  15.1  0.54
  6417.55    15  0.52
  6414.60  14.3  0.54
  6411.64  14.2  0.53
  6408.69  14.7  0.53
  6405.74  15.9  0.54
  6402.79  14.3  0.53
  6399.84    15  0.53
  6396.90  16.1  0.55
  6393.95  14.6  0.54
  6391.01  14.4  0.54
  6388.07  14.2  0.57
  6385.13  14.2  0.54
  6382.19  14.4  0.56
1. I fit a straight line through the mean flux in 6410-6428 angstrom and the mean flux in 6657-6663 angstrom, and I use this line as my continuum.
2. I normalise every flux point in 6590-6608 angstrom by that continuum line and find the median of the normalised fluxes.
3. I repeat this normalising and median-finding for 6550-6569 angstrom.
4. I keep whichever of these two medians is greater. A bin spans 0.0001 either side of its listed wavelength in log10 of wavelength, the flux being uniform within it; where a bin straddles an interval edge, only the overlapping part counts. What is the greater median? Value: 1.05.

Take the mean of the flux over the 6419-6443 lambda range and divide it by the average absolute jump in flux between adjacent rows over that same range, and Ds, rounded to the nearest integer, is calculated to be 17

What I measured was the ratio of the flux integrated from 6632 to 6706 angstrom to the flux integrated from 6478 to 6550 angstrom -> 1.04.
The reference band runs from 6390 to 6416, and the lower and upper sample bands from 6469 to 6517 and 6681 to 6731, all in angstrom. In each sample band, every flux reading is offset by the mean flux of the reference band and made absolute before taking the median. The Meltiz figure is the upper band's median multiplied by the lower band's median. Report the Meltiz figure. 0.18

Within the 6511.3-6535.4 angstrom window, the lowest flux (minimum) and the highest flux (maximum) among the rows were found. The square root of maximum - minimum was 1.1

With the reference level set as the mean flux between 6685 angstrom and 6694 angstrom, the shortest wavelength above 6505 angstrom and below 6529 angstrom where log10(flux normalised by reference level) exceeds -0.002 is 6506.83 angstrom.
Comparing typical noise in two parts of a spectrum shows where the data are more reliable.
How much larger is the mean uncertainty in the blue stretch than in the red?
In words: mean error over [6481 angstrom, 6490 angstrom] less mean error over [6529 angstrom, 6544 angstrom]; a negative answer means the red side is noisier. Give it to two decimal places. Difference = -0.03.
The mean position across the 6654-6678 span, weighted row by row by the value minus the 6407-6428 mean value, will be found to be 6668.4 angstrom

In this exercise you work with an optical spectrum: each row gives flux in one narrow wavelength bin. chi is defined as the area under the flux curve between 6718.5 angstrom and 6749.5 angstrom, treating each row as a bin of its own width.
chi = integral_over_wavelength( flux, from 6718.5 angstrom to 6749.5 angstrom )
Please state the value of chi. 466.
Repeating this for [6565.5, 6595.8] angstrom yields 461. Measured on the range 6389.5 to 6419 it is 438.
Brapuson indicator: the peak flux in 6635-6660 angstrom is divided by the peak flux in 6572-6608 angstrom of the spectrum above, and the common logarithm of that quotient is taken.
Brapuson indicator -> -0.022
